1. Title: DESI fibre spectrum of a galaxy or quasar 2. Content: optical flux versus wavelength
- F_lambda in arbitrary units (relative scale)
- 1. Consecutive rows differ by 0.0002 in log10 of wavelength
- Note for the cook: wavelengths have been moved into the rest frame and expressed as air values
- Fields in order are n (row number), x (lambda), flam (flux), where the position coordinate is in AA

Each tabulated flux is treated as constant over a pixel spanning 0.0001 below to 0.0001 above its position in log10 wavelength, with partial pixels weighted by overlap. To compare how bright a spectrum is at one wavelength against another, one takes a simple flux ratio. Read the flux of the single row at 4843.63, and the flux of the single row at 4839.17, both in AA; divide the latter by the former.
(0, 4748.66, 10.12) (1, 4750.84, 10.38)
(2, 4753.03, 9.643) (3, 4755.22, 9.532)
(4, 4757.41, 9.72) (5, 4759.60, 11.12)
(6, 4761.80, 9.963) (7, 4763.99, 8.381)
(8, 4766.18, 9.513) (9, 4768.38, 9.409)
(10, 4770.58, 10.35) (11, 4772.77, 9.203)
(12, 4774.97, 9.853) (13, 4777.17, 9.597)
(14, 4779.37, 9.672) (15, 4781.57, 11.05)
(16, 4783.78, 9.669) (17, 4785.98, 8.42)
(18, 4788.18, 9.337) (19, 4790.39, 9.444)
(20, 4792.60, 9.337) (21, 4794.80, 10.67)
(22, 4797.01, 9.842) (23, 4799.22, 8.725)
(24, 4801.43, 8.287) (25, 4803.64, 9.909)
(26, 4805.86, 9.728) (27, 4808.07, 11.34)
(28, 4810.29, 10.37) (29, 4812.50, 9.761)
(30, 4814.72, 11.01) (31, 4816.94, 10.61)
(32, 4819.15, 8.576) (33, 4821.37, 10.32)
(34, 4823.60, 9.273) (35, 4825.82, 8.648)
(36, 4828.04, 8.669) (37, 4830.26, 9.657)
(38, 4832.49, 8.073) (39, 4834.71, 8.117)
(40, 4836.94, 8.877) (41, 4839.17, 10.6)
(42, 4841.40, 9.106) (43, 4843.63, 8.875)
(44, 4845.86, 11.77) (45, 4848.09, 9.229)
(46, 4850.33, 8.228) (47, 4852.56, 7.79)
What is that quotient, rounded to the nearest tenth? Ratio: 1.2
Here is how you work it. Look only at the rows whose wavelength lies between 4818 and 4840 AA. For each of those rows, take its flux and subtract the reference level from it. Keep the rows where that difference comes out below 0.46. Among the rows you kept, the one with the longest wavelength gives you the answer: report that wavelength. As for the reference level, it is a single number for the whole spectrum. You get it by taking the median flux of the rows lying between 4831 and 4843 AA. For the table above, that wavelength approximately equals 4836.94 AA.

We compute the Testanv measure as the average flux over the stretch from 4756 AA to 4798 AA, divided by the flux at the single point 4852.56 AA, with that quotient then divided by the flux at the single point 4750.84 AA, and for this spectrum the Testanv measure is 0.120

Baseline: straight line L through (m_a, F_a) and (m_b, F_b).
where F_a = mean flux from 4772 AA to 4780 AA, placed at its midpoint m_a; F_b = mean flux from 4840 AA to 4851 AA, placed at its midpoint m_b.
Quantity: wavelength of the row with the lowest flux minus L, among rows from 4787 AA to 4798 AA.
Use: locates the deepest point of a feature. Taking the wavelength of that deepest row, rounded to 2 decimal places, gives 4788.18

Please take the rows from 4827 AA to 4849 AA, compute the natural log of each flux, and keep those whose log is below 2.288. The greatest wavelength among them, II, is 4848.09 AA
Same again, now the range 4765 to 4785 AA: 4783.78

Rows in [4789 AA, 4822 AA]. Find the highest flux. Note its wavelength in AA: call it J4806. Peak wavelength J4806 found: 4808.07 AA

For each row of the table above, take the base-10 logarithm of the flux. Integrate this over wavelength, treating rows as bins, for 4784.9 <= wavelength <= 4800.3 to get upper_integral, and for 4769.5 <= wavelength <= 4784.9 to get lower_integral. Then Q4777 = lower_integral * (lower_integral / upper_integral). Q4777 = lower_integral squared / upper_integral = 15.7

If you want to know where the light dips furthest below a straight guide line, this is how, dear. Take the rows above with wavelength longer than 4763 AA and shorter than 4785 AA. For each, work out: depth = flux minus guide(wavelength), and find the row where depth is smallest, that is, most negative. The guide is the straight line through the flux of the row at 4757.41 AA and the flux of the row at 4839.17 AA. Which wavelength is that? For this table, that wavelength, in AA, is 4763.99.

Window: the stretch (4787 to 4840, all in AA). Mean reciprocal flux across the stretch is 0.106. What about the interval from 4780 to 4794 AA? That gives 0.105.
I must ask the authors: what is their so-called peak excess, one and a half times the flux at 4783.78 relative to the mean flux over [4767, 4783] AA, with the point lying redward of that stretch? 1.47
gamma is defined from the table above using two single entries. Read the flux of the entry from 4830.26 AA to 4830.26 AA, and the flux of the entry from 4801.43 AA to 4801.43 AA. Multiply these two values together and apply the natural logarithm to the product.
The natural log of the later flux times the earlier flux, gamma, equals 4.38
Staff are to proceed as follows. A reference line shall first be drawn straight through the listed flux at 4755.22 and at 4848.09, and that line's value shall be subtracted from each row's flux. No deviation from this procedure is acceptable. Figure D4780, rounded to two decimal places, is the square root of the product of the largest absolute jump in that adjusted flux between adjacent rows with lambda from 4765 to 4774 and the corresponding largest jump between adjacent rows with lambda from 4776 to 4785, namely 1.26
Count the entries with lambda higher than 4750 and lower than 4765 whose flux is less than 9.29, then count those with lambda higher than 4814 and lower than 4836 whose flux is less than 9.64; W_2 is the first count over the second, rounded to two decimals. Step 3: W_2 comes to 0.17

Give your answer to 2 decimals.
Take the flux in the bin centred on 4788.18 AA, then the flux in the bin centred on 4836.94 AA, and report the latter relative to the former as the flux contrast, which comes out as 0.95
